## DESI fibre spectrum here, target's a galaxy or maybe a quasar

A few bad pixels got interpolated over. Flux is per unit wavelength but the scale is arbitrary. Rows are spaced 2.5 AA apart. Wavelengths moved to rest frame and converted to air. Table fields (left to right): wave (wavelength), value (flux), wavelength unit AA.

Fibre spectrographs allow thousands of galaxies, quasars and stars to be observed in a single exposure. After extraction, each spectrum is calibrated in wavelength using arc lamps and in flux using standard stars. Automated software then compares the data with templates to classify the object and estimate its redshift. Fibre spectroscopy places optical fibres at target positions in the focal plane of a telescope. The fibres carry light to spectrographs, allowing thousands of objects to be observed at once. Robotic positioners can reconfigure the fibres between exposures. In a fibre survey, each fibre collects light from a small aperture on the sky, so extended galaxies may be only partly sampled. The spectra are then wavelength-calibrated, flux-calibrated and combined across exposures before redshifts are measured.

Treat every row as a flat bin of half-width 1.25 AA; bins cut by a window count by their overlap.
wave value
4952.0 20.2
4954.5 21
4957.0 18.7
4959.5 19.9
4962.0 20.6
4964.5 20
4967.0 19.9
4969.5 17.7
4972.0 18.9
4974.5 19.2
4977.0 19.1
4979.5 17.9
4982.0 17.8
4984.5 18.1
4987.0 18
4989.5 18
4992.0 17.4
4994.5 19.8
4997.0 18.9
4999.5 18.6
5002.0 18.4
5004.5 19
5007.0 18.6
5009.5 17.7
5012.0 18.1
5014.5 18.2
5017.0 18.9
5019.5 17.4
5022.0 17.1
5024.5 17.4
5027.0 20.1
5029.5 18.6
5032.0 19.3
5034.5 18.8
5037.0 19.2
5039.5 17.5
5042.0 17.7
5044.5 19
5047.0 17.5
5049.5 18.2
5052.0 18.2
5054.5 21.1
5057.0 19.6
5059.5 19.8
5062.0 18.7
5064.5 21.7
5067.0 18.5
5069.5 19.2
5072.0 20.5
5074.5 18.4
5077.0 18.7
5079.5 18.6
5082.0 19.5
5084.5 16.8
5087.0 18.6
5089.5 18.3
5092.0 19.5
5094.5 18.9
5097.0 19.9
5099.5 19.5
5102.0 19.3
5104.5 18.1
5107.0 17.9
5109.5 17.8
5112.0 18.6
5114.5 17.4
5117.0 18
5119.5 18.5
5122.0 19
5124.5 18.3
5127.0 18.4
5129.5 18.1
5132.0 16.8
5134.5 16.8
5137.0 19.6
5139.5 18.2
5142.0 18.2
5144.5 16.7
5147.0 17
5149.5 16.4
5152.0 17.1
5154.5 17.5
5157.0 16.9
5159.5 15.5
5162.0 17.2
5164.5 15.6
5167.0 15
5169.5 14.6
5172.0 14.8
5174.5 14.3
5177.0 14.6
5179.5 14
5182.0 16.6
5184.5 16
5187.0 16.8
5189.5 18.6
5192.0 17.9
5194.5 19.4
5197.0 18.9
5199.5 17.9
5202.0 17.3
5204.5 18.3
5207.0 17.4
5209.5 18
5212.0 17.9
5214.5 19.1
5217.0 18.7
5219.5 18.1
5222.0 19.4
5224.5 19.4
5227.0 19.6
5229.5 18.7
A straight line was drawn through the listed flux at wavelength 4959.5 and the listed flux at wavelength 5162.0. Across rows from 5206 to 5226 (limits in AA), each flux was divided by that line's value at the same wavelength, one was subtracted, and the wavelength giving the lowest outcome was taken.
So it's 5207.0 AA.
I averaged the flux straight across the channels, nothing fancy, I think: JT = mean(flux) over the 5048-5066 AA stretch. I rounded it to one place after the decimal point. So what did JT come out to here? 19.6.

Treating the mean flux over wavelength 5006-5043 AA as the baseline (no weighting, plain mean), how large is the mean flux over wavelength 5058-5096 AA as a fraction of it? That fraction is 1.04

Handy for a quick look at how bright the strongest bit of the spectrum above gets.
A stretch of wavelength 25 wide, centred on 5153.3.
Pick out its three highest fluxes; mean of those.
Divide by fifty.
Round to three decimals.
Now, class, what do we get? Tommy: 0.353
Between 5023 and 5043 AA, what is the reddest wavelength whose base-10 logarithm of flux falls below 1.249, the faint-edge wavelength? 5042.0 AA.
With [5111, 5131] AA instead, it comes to 5114.5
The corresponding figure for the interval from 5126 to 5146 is 5144.5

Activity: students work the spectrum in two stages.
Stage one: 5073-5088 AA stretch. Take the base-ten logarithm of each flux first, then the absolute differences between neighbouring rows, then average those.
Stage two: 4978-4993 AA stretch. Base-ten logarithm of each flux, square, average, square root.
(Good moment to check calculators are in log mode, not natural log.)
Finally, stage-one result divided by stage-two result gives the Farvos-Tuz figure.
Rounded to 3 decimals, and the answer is 0.022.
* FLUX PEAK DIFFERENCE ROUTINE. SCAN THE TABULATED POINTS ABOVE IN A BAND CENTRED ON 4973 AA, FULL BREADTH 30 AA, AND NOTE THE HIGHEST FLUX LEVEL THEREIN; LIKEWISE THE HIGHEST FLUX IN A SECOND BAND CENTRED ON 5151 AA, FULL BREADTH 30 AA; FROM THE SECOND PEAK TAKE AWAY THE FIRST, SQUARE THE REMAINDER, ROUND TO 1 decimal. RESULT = 1.0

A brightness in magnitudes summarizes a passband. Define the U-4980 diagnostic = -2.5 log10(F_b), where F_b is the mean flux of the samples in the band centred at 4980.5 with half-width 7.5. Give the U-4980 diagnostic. -3.16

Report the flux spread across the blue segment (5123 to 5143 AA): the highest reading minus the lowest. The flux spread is 2.80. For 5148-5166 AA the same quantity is 2.00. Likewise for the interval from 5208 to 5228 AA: 1.70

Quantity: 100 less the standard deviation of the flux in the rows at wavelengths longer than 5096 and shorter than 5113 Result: 99.2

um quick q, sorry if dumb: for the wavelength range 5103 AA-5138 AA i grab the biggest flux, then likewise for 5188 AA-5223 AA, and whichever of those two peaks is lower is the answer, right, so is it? 19.4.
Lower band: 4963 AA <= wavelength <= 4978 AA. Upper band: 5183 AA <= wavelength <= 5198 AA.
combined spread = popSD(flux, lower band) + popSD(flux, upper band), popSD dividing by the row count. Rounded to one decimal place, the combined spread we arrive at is 2.0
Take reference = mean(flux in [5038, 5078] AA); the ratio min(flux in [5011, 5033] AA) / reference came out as 0.899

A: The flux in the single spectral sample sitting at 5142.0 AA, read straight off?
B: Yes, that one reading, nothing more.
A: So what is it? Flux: 18.2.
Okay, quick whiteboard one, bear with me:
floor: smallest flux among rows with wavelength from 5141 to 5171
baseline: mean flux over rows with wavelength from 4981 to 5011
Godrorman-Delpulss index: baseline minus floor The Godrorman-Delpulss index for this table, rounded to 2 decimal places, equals 3.76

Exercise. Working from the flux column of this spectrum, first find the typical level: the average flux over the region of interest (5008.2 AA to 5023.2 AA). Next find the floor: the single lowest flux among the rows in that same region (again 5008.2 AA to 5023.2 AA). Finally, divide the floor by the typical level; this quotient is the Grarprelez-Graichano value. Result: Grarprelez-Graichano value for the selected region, 0.955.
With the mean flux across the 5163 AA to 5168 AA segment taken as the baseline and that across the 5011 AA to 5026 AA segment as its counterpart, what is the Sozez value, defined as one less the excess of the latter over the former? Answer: -1.5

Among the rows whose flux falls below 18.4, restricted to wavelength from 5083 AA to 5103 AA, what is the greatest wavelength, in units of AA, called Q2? 5089.5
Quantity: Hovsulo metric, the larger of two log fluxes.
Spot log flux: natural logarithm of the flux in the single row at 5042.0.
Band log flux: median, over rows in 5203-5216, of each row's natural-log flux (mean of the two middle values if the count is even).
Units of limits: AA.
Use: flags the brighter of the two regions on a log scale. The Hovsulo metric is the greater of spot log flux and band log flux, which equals 2.89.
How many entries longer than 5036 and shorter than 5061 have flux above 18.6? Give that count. 5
